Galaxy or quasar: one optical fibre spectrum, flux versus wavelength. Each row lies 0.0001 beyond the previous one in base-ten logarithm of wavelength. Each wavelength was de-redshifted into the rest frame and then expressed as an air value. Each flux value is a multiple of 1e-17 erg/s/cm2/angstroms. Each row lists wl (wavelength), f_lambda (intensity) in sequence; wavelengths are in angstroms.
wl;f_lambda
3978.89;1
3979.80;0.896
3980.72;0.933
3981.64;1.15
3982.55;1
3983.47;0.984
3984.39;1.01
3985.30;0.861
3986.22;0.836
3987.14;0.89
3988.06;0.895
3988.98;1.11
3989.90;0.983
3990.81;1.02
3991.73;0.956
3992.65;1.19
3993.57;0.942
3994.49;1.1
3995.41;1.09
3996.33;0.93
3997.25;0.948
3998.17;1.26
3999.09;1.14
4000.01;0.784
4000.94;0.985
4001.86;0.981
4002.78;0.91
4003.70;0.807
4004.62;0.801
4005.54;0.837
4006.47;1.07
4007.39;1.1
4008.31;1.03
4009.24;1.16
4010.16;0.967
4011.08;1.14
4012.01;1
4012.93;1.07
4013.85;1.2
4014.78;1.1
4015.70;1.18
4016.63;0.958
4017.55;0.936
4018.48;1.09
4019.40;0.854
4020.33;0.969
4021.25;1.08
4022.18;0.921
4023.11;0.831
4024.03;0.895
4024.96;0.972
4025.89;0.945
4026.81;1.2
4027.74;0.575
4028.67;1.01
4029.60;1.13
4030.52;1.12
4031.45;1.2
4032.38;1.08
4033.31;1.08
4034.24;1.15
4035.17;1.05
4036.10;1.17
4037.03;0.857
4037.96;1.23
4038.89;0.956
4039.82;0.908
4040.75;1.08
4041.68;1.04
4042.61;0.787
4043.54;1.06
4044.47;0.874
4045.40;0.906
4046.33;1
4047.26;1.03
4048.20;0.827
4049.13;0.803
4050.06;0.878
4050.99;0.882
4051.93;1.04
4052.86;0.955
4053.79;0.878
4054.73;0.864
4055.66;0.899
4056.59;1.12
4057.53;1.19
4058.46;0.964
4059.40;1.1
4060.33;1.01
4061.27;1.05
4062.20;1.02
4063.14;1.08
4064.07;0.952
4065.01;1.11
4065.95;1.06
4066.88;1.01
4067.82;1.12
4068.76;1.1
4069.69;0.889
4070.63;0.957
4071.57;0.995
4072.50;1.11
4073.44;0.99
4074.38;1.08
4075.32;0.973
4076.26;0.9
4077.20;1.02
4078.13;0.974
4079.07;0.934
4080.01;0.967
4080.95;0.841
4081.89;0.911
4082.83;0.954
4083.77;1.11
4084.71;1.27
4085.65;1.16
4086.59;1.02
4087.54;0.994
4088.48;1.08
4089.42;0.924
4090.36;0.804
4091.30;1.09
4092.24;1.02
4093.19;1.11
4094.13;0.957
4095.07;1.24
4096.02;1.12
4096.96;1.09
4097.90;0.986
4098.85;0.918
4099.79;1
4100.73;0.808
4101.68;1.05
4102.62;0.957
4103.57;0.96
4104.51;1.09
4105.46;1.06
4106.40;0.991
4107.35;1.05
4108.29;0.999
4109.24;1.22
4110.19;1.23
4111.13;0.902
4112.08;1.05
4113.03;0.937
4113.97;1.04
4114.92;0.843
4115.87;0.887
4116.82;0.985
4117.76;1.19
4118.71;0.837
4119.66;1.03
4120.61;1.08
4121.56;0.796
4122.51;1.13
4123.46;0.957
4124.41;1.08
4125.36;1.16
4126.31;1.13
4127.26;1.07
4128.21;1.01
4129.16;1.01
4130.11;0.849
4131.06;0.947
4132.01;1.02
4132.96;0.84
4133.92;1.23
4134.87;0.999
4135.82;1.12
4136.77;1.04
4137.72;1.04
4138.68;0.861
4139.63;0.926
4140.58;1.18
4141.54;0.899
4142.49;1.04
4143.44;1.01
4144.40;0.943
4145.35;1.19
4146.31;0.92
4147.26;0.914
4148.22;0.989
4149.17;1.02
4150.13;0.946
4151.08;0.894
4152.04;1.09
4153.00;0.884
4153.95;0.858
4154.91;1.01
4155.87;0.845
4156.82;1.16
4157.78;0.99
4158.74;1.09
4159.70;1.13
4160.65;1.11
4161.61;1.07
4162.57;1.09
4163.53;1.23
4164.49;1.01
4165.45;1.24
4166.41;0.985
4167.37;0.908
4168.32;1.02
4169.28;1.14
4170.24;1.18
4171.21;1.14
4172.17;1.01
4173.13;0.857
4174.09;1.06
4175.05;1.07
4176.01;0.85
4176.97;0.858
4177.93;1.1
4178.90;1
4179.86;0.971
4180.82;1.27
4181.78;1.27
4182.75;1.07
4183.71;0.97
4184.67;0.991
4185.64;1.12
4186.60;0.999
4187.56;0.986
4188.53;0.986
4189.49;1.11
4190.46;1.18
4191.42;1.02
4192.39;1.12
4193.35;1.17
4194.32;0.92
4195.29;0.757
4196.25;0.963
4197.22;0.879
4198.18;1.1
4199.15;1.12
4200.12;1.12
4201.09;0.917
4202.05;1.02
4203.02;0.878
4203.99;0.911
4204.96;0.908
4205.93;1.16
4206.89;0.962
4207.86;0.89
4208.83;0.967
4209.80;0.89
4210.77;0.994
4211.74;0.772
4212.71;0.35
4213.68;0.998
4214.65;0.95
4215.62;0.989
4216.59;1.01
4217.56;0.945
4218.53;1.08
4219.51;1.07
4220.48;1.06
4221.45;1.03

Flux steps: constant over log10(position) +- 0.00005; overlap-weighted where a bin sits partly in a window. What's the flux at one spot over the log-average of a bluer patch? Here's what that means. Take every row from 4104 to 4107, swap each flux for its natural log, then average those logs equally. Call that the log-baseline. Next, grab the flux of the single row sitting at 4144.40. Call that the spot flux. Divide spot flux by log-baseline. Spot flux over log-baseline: 21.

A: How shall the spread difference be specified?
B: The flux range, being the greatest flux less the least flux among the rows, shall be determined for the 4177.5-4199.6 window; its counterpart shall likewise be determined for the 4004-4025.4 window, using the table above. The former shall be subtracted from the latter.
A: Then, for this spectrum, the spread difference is -0.11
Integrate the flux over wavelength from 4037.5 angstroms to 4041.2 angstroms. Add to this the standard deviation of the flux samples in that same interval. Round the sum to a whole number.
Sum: 4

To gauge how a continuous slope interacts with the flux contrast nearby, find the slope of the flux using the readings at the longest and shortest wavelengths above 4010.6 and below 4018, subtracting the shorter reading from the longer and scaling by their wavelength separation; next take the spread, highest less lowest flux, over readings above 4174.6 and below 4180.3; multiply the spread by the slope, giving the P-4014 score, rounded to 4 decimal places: -0.0079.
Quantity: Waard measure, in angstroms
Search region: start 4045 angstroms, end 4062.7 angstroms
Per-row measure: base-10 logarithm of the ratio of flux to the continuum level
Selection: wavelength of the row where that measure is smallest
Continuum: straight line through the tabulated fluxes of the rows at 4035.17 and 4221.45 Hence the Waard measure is 4049.13 angstroms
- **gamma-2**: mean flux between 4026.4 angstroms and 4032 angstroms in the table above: 1.04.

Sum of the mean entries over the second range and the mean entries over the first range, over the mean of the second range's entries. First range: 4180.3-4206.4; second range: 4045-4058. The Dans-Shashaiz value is 2.09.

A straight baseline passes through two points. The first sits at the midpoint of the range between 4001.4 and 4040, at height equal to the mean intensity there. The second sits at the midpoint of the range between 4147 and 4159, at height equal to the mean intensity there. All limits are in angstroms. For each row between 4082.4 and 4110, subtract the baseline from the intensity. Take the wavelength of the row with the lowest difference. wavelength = 4090.36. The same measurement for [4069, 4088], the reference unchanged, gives 4080.95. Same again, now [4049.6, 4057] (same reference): 4054.73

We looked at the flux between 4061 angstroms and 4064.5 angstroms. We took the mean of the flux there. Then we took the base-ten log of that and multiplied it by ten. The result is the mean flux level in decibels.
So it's 0.1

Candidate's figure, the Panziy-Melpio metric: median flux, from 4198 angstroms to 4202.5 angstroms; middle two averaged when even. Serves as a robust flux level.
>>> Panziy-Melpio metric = 1.10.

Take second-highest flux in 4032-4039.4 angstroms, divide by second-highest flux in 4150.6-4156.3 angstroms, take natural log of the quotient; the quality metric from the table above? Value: 0.15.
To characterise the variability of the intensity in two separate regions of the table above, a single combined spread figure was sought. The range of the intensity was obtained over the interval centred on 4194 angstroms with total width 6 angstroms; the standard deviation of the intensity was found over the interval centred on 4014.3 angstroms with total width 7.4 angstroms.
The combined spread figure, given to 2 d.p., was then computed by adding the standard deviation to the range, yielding 0.51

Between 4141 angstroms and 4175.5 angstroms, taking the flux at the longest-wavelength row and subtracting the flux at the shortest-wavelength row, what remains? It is 0.17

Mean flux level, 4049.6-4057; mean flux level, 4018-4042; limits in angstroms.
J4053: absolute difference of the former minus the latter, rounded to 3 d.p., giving 0.076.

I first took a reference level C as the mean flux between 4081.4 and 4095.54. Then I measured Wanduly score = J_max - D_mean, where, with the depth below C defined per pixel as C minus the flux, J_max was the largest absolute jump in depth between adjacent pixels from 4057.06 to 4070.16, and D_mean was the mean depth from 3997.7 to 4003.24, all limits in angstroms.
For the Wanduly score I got 0.19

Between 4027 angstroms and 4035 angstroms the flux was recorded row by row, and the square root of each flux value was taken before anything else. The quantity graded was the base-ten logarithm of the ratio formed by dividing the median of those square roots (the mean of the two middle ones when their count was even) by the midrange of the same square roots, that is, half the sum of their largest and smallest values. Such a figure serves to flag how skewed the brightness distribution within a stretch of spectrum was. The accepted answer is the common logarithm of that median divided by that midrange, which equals 0.0537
